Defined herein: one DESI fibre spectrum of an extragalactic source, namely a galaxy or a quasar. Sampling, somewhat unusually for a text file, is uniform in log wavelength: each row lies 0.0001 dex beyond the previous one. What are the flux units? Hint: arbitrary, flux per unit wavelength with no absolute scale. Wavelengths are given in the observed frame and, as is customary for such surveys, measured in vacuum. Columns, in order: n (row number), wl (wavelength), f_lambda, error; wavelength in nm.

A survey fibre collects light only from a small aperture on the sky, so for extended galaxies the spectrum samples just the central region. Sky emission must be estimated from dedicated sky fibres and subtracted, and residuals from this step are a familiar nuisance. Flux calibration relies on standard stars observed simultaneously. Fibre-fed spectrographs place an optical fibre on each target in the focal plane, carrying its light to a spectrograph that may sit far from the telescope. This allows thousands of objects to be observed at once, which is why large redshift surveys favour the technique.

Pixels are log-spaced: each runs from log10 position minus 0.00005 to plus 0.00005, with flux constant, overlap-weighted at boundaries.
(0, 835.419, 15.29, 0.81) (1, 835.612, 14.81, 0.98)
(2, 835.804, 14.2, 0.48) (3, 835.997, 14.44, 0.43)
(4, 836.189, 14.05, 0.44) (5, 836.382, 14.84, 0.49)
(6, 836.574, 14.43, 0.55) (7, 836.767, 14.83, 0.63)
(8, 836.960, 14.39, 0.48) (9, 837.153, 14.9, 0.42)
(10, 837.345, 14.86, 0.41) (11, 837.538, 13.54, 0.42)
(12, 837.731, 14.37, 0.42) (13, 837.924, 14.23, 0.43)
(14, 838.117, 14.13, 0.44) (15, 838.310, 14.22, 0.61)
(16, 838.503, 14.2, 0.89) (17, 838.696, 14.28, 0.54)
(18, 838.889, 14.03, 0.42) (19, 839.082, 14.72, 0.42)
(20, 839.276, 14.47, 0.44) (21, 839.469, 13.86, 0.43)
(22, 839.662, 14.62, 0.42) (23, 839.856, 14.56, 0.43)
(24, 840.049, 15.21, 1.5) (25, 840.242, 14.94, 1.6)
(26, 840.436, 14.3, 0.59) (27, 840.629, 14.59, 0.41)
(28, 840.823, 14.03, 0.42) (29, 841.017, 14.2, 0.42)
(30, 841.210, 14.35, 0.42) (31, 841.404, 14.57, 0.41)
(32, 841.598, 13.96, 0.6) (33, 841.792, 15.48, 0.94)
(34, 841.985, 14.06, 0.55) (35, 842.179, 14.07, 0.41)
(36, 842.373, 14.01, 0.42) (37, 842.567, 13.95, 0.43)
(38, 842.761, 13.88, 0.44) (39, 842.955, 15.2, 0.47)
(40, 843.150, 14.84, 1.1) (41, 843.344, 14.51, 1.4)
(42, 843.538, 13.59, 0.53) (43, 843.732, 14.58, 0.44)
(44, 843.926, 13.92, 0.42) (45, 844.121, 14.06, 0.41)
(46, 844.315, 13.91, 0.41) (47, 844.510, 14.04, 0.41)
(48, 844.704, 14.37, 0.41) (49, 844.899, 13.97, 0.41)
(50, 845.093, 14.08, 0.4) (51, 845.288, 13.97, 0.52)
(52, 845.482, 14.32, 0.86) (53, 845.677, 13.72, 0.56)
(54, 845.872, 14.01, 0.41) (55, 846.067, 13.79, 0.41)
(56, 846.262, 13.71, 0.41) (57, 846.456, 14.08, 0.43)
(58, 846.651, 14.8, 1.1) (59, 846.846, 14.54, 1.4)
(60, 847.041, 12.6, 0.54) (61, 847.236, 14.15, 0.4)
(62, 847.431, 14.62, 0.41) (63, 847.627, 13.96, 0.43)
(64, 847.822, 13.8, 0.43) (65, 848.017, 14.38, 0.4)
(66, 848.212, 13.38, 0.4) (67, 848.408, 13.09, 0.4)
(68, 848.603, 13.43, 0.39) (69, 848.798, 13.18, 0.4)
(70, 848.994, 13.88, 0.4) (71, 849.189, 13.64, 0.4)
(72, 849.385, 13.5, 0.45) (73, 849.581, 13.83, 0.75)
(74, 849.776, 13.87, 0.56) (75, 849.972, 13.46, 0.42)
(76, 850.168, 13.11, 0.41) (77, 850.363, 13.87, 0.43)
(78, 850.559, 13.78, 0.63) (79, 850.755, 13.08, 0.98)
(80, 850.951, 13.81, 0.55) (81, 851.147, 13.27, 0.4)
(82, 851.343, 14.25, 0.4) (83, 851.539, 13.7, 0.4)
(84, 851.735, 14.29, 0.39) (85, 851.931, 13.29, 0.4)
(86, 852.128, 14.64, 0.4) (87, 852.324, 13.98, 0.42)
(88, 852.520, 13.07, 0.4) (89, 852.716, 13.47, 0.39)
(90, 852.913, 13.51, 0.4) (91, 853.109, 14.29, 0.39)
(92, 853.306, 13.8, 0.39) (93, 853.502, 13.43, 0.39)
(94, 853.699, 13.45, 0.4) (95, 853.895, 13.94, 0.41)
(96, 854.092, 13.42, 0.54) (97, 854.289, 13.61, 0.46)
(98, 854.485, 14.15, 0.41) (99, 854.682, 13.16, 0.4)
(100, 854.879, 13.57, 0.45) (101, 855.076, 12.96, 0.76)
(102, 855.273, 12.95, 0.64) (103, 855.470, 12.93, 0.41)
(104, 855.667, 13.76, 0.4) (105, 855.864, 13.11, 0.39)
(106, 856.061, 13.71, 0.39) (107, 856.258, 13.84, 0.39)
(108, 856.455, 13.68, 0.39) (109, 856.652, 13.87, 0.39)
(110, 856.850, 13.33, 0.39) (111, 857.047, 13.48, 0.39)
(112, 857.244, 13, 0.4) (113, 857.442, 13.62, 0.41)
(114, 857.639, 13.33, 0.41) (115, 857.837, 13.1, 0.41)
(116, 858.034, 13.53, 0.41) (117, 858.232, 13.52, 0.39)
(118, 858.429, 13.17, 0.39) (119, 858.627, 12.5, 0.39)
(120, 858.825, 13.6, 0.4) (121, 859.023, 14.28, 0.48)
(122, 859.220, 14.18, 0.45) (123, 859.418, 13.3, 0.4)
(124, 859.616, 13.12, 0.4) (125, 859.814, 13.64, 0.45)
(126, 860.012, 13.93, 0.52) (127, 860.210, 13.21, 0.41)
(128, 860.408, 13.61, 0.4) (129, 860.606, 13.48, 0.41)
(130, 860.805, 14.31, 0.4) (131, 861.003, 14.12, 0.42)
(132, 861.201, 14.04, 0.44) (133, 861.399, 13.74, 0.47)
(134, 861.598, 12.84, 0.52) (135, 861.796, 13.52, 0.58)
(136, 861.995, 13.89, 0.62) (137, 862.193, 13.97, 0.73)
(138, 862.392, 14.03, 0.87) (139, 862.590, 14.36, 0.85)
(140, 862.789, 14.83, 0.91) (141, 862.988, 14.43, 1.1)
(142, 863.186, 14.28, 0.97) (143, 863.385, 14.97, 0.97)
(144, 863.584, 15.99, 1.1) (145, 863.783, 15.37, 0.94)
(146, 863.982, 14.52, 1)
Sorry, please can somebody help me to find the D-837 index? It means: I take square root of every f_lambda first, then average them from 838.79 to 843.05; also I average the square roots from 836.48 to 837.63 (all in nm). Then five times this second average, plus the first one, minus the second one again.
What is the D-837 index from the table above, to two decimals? 19.02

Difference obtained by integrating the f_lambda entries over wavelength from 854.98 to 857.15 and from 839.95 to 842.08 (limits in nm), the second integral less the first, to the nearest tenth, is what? 1.8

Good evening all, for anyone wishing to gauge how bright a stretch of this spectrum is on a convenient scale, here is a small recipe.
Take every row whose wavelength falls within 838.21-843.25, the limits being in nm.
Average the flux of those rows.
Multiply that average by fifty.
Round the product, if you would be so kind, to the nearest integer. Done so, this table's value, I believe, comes 720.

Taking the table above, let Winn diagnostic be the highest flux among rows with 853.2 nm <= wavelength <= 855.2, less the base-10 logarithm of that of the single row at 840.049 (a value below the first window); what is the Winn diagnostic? 13.0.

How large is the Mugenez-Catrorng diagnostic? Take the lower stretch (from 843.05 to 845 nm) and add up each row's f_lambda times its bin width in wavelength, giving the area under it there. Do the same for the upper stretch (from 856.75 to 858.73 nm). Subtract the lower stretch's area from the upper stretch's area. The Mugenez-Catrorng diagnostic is -1.4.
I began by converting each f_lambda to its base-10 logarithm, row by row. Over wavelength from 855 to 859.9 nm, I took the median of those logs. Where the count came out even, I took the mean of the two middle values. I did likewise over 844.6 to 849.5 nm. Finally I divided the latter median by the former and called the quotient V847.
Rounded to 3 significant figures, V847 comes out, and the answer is 1.01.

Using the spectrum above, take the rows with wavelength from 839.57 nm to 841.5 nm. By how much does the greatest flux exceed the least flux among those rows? 1.2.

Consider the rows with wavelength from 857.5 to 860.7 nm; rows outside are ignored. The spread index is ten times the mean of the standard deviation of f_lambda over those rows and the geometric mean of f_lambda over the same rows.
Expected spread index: 69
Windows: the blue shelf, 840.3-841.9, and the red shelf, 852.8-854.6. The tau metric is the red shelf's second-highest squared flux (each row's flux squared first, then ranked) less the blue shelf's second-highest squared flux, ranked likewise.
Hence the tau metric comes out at -13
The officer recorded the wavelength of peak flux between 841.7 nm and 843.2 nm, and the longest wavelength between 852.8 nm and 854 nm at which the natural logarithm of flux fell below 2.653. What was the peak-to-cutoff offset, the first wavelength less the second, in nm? -12.10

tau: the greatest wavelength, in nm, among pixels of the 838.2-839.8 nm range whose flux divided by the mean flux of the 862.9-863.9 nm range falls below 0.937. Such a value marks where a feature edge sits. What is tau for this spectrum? 839.469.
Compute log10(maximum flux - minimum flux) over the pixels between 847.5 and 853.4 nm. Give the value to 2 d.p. 0.20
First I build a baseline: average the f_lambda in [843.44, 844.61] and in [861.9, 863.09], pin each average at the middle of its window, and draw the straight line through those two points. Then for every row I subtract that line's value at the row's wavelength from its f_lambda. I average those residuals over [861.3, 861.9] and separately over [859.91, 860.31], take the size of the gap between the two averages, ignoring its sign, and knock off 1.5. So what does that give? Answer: -1.28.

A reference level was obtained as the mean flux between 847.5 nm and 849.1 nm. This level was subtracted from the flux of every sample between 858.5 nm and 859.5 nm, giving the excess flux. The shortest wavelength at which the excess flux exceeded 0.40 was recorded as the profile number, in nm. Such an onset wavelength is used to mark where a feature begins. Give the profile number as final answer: 859.023 nm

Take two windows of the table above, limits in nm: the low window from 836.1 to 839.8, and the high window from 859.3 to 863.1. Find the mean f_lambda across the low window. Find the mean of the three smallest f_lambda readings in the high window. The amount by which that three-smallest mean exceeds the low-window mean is -1.31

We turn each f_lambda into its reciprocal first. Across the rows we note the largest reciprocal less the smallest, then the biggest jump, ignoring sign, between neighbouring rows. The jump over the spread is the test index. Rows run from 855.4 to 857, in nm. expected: 0.89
